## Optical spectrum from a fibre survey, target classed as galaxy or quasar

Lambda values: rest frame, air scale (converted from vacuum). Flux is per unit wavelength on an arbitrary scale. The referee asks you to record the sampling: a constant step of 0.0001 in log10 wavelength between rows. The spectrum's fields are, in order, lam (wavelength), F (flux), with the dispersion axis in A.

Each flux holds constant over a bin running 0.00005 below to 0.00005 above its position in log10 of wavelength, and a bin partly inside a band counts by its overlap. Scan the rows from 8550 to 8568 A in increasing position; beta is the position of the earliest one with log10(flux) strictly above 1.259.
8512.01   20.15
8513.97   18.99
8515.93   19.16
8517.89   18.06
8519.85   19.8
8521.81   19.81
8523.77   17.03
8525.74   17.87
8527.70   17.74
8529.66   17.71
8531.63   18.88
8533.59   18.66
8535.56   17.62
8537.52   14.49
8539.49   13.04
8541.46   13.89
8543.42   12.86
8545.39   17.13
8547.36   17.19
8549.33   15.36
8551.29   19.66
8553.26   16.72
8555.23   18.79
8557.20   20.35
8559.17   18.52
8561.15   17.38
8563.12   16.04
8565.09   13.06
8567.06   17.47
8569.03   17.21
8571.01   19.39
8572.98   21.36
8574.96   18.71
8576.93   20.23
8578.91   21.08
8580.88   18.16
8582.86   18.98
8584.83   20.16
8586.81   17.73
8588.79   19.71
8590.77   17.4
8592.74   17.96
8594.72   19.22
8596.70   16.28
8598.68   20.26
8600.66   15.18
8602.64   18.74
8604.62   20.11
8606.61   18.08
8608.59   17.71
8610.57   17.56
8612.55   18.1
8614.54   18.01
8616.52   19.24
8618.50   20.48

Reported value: 8551.29 A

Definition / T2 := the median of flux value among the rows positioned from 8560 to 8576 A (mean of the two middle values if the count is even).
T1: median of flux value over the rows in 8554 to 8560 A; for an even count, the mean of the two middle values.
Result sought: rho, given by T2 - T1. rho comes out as -1.4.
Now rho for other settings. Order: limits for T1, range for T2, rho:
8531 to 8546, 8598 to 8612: 2.3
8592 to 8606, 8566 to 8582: 0.3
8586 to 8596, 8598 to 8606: 1.5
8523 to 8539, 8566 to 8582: 1.3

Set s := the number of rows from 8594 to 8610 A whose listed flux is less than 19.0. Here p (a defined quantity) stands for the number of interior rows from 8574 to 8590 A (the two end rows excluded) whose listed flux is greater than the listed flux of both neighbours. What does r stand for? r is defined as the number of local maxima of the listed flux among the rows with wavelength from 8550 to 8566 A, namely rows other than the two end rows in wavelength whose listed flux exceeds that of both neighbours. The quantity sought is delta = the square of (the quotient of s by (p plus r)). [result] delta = 2.8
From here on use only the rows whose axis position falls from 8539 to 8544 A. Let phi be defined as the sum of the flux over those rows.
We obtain 39.8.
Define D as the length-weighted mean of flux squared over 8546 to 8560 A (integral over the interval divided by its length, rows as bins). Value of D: 329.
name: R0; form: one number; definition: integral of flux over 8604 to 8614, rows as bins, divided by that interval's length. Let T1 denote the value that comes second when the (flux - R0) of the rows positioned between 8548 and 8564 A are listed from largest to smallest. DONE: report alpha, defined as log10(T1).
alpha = 0.16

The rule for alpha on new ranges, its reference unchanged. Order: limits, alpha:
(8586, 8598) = 0.00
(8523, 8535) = -0.35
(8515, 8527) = 0.20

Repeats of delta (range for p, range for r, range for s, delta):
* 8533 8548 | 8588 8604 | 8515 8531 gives 2.8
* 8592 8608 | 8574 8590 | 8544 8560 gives 1.4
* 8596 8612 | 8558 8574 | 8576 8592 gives 1.8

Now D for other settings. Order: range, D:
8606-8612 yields 317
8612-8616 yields 331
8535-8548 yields 230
